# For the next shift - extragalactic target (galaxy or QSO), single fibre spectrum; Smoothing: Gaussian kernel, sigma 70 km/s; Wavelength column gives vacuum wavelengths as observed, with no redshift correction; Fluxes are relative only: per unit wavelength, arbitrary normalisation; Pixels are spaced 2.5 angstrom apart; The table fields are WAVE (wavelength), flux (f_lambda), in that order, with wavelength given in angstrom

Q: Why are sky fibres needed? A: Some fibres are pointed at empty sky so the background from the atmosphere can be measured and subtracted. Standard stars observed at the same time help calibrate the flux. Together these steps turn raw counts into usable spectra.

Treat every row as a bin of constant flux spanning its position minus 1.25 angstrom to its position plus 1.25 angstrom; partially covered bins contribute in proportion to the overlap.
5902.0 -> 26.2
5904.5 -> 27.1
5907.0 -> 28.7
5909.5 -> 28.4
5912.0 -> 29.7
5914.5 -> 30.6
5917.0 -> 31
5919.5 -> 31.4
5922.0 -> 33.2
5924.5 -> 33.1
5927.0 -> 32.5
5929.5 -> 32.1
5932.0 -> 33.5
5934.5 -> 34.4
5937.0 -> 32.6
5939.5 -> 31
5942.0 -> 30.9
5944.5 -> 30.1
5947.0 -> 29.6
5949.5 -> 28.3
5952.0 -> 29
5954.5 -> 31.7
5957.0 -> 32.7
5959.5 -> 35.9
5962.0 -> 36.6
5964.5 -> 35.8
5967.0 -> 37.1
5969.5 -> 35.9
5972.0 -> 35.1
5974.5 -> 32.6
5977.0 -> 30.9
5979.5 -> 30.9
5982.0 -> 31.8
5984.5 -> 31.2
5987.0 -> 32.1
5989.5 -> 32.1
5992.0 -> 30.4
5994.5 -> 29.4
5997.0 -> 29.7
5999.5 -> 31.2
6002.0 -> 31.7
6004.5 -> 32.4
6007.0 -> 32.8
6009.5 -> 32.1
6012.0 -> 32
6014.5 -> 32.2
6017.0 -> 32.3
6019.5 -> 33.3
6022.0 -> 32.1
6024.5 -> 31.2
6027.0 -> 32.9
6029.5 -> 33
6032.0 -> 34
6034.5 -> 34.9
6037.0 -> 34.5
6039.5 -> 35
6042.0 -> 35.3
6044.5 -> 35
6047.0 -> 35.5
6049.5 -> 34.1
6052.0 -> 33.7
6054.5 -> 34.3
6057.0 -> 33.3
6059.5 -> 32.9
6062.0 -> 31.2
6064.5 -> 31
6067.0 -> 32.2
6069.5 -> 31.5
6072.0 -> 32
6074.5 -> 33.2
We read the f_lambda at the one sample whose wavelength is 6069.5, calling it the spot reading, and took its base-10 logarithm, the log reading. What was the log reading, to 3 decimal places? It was 1.498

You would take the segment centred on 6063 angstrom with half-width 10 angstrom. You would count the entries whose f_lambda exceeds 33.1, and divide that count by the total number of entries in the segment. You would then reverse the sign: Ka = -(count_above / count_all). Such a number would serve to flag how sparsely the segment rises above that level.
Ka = -0.25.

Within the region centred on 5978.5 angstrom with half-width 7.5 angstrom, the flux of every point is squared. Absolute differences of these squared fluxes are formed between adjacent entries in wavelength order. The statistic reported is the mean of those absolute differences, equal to 74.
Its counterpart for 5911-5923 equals 55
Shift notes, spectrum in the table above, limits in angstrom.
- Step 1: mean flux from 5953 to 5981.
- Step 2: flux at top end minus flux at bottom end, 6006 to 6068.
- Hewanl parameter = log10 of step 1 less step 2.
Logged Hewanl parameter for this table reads 1.54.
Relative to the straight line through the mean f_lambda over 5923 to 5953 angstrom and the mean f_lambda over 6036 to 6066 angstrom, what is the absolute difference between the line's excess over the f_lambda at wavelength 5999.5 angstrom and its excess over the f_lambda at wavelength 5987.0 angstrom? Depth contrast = 1.2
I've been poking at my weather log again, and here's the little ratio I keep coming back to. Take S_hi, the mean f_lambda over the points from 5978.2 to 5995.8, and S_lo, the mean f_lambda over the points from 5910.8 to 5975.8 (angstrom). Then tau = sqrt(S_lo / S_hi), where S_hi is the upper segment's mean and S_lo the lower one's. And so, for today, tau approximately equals 1.023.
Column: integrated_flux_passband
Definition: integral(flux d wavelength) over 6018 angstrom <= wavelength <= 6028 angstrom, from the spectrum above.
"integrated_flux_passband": 324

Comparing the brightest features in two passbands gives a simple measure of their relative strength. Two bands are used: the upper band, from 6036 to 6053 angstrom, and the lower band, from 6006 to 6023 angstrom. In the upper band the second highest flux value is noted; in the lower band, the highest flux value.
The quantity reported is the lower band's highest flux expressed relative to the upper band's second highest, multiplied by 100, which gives 94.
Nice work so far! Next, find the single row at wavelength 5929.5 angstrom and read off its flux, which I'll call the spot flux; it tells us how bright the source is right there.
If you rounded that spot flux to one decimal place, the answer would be 32.1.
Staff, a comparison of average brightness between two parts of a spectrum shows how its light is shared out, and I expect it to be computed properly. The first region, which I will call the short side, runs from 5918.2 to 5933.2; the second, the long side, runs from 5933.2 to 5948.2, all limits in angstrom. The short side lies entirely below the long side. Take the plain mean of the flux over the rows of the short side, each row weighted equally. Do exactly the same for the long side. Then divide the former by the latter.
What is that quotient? 1.04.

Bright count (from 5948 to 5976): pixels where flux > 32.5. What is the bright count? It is 8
